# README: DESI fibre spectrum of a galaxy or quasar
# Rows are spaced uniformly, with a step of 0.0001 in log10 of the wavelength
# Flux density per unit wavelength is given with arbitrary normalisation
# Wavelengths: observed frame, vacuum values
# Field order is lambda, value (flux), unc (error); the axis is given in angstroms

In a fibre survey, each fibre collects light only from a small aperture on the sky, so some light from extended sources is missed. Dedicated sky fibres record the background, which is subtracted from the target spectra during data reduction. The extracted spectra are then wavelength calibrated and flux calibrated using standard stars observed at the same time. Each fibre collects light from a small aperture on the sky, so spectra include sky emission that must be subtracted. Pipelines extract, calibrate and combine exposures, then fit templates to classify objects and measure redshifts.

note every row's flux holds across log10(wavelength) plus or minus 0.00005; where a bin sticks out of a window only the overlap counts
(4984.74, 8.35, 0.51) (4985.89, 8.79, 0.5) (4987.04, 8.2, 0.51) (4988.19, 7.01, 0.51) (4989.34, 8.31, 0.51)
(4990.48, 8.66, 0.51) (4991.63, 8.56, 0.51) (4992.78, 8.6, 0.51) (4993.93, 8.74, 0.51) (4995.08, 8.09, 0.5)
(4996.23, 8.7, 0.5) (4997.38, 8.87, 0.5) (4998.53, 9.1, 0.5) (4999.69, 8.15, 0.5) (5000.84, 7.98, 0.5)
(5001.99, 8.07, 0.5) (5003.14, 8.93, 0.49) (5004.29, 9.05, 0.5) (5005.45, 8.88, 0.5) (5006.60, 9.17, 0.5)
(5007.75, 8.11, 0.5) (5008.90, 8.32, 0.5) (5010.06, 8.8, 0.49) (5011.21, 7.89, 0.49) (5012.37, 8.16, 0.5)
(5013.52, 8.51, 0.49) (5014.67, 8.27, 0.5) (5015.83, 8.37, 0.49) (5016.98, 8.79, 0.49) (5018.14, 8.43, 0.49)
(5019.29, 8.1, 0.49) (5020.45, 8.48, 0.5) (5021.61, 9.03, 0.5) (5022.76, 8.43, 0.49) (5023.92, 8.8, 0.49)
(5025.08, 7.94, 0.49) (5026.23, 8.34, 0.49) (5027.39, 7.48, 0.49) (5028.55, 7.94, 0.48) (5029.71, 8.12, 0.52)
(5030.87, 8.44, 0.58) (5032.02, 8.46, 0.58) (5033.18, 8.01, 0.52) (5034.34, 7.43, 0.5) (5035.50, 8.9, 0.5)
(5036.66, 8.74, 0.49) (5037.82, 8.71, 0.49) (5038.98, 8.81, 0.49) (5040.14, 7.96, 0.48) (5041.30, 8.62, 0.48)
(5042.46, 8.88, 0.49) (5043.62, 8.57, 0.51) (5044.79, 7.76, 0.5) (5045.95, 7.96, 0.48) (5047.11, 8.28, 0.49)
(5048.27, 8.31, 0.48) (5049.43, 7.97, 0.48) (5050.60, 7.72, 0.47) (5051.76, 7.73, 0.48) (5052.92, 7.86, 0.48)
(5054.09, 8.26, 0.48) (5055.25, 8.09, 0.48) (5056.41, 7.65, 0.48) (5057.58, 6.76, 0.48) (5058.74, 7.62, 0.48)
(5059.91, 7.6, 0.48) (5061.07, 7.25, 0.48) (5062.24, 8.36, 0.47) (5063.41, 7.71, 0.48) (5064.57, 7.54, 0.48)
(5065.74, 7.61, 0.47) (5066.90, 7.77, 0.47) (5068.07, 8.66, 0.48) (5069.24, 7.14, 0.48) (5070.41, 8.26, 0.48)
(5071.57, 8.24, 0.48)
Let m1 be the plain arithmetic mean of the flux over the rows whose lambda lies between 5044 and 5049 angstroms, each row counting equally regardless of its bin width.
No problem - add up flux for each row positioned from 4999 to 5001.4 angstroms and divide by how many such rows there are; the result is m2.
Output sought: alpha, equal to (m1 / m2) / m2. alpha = 0.124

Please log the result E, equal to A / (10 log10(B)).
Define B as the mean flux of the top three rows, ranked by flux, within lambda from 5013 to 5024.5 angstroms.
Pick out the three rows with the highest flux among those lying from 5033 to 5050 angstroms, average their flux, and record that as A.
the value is 0.93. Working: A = 8.86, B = 8.87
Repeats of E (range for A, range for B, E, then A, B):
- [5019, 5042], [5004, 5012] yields 0.93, 8.91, 9.03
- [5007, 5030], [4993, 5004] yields 0.93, 8.88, 8.97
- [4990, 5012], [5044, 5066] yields 0.99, 9.11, 8.32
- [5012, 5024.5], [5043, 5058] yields 0.96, 8.87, 8.39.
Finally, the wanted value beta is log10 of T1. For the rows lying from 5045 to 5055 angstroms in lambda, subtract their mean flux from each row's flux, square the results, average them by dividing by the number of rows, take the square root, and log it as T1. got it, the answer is -0.64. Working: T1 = 0.23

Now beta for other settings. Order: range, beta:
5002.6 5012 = -0.35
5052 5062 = -0.35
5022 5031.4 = -0.42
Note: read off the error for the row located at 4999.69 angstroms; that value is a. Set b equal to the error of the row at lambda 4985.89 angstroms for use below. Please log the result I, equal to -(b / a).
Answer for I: -1.00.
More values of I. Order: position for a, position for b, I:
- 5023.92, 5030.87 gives -1.18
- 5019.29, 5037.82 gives -1.00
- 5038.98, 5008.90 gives -1.02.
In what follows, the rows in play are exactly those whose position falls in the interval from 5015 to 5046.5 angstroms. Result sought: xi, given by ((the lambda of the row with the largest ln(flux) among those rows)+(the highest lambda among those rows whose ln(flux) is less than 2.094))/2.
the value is 5033.8 angstroms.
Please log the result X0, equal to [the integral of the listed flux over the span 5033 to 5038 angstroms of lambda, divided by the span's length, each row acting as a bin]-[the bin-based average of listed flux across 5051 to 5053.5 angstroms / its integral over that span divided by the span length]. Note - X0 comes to 0.54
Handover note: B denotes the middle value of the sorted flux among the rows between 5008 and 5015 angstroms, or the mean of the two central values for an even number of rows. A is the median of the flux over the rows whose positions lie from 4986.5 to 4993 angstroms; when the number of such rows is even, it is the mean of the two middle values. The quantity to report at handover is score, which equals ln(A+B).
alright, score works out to 2.82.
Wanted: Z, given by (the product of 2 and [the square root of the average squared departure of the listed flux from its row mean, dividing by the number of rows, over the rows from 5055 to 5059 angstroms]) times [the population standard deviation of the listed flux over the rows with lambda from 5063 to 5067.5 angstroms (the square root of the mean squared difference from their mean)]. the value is 0.09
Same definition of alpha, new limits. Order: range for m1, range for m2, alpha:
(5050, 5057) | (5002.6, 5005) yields 0.098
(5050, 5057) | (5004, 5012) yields 0.107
